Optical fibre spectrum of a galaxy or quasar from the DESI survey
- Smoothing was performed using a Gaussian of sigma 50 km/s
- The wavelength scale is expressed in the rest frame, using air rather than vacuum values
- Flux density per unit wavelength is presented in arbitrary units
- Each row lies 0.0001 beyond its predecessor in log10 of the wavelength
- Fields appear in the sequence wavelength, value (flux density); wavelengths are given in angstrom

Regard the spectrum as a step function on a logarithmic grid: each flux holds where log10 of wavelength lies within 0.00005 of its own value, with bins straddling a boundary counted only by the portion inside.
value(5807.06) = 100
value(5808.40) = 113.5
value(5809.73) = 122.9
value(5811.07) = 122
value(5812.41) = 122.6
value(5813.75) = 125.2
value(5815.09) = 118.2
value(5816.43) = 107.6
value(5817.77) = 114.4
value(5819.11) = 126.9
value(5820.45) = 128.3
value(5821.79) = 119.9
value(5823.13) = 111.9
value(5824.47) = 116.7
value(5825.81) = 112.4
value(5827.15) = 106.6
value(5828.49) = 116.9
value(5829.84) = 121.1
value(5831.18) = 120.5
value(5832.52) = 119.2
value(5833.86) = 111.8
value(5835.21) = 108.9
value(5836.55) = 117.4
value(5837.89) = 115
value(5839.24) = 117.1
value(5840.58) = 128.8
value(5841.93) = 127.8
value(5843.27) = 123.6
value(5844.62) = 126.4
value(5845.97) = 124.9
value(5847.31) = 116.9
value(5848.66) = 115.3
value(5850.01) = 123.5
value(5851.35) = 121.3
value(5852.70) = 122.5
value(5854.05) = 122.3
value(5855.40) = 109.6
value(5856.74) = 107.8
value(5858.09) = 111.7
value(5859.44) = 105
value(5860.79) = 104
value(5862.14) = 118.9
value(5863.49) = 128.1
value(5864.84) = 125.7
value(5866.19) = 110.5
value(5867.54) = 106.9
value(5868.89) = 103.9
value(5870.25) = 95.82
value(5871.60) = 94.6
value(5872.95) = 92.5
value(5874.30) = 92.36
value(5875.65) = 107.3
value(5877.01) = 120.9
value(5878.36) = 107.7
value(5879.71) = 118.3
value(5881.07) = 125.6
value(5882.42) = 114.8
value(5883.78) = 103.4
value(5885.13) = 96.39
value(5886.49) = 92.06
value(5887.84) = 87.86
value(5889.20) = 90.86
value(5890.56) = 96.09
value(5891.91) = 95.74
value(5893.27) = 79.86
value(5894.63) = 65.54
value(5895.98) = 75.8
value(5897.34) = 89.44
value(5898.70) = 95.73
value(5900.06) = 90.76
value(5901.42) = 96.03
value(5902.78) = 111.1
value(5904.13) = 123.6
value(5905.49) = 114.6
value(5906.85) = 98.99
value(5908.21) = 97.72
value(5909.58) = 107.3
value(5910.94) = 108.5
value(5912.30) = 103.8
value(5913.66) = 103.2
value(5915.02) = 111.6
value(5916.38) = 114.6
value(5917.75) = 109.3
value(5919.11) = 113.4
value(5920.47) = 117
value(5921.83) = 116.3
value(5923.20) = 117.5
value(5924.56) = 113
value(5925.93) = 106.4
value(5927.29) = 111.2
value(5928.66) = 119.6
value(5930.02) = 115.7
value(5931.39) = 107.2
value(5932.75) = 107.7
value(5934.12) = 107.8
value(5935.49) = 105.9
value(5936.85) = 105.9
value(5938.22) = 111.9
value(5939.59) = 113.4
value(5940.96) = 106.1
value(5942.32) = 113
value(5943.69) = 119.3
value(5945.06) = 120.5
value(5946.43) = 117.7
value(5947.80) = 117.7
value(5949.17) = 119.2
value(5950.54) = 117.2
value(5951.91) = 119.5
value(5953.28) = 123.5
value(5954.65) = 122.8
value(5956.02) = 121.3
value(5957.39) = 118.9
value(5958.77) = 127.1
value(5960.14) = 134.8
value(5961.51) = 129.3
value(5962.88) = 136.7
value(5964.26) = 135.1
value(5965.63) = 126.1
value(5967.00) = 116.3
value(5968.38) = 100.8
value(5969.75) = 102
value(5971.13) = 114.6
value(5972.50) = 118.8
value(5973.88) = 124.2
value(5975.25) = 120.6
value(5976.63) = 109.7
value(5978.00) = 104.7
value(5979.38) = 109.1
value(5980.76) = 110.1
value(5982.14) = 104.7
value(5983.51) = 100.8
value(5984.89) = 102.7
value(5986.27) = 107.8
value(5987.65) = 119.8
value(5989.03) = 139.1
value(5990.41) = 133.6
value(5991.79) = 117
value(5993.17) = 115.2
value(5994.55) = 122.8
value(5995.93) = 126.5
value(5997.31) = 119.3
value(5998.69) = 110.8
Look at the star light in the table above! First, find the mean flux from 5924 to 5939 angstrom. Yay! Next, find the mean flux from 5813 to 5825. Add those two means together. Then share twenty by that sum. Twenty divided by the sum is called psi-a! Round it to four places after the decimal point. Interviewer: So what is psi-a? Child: 0.0873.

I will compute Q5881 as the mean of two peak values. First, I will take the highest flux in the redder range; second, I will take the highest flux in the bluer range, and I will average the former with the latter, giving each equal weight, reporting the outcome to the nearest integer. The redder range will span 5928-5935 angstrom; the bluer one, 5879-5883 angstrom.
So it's 123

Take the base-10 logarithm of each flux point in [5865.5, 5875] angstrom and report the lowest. 1.97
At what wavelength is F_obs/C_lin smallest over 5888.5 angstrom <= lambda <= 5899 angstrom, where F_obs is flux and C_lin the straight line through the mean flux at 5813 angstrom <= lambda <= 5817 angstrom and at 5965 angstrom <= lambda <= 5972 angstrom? 5894.63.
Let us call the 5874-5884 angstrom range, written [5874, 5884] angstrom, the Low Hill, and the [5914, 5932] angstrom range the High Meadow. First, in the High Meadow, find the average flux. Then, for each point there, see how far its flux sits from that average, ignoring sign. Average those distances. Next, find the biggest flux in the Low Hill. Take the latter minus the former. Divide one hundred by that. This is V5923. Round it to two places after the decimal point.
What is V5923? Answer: 0.82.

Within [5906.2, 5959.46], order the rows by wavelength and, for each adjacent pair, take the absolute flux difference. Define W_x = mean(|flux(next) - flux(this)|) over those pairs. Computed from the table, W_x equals 3.6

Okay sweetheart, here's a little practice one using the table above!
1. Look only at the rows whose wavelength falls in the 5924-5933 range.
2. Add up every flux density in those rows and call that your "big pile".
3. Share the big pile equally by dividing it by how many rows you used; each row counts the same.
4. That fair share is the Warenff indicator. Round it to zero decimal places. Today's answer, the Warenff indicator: 112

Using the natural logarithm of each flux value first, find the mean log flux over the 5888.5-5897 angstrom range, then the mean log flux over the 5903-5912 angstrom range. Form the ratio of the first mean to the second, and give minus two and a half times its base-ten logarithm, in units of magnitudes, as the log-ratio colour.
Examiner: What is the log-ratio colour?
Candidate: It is 0.062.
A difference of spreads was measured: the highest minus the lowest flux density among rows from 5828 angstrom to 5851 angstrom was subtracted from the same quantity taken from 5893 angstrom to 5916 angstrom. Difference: 38.2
